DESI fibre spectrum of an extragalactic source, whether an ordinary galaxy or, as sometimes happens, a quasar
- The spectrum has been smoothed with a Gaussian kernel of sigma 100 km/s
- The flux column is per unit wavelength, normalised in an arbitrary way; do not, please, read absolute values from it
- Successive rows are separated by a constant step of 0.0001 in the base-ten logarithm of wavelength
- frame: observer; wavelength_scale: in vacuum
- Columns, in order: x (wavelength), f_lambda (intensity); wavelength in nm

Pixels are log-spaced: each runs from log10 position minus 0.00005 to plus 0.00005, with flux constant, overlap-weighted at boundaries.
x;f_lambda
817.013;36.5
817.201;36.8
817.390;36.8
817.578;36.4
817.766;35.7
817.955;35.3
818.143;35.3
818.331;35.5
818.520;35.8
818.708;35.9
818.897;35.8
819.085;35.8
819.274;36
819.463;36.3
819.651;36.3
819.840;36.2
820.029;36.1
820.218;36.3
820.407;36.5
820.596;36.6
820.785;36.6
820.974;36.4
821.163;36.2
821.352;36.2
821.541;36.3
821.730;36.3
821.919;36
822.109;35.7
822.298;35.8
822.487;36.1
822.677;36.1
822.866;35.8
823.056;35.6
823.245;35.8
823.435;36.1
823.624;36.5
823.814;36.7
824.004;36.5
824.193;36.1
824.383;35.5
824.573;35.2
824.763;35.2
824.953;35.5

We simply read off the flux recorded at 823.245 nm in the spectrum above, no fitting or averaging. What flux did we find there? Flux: 35.8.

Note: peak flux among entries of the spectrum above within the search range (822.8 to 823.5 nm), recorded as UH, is 36.1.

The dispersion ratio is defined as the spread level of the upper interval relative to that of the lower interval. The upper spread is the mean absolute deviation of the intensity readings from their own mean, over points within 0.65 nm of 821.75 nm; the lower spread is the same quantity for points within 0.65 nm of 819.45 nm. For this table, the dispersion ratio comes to 1.2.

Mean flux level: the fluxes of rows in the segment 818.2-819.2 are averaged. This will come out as 35.8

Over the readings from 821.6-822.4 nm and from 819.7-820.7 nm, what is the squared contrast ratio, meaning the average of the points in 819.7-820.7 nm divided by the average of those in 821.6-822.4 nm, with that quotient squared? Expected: 1.02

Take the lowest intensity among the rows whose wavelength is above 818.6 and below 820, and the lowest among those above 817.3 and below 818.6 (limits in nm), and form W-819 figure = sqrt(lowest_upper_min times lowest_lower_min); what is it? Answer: 35.5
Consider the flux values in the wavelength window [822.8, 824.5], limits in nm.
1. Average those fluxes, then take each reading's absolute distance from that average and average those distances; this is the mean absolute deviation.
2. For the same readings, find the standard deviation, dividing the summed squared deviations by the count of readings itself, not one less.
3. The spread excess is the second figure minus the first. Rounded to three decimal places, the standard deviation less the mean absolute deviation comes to 0.055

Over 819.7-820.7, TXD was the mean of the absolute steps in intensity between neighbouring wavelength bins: 0.15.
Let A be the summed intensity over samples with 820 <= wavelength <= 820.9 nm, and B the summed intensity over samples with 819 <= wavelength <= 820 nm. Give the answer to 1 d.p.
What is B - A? -1.5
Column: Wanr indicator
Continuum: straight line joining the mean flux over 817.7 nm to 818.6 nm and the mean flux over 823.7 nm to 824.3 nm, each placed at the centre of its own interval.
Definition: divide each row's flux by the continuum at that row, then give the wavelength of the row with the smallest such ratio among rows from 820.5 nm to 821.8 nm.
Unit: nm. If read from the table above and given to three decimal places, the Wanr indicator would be 821.352 nm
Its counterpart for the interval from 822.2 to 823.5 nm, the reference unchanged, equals 823.056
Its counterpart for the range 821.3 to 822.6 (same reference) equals 822.109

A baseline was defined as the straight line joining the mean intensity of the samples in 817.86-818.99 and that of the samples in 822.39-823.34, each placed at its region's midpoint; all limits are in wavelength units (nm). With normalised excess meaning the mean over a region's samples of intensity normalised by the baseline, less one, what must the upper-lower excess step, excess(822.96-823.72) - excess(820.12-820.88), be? -0.019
